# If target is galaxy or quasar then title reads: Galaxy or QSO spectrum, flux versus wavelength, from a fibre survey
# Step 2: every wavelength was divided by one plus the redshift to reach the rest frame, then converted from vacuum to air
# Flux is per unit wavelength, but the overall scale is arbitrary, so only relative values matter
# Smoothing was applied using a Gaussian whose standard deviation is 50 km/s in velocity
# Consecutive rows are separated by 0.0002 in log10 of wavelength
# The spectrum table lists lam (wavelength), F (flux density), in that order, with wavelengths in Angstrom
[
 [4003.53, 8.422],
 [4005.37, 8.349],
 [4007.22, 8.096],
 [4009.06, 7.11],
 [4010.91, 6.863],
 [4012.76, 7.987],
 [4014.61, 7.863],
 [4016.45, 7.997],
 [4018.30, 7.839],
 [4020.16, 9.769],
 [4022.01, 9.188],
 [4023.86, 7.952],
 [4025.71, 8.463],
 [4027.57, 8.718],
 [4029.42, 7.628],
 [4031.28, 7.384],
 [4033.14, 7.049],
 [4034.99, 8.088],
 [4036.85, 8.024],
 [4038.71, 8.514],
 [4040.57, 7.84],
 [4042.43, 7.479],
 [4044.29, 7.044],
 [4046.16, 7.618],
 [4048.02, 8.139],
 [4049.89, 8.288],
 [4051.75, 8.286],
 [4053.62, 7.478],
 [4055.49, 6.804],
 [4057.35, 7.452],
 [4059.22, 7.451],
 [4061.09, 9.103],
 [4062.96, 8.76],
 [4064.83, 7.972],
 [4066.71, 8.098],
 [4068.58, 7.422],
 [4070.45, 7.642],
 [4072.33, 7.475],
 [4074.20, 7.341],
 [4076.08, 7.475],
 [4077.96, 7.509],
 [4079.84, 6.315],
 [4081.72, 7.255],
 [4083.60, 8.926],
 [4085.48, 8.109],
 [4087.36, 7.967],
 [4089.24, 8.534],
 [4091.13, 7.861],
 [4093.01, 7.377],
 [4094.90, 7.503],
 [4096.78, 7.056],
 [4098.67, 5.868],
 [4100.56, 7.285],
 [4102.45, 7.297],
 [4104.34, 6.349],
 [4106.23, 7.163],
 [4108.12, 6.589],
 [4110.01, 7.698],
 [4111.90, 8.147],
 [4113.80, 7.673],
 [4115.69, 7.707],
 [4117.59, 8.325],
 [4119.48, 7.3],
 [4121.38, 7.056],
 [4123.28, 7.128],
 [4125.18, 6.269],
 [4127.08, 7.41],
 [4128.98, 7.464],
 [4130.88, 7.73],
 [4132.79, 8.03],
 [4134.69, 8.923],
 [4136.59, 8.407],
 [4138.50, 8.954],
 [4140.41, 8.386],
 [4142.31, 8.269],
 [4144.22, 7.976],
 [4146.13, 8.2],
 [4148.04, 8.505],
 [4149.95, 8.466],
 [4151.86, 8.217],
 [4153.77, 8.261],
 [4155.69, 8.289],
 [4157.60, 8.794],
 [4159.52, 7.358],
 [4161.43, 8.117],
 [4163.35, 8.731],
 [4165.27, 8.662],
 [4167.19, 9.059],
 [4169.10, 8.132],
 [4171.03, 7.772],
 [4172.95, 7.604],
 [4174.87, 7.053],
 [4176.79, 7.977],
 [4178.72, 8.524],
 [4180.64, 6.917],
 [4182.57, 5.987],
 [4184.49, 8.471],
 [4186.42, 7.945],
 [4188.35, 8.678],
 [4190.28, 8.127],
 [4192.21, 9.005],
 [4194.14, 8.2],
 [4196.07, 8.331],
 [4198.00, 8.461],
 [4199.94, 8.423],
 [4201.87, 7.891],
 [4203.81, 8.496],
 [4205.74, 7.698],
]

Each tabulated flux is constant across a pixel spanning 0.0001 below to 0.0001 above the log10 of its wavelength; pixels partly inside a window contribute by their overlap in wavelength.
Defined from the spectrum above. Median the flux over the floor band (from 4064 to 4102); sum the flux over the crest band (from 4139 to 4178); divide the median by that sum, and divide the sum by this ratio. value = 3584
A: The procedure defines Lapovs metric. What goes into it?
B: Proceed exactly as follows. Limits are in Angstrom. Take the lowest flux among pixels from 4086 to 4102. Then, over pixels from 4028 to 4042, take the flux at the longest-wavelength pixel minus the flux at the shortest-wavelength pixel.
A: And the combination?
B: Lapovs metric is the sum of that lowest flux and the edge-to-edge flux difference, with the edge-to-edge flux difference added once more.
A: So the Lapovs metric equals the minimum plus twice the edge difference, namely 6.29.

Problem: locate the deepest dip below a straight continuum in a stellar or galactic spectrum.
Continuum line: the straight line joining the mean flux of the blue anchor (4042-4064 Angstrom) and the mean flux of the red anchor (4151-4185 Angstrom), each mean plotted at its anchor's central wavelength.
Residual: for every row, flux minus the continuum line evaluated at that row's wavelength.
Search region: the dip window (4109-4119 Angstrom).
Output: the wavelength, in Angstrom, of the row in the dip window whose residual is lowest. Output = 4113.80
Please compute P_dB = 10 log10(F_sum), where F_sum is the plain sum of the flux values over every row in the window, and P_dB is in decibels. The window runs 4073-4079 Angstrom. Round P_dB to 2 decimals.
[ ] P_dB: 13.49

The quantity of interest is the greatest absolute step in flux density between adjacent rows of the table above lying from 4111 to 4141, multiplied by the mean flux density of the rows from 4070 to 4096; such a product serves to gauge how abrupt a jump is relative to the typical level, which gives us 8.7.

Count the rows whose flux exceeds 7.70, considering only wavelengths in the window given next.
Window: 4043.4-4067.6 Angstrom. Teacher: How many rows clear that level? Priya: 7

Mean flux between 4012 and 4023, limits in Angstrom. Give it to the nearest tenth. 8.4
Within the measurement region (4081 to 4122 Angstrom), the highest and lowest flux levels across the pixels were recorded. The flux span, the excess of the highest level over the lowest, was 3.06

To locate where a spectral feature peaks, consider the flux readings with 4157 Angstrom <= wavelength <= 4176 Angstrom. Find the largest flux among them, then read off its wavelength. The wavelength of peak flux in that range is 4167.19 Angstrom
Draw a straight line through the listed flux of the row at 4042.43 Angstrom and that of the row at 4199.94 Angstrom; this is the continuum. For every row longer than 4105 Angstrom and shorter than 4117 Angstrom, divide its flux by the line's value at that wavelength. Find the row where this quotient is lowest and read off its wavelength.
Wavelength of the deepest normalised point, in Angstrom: 4108.12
